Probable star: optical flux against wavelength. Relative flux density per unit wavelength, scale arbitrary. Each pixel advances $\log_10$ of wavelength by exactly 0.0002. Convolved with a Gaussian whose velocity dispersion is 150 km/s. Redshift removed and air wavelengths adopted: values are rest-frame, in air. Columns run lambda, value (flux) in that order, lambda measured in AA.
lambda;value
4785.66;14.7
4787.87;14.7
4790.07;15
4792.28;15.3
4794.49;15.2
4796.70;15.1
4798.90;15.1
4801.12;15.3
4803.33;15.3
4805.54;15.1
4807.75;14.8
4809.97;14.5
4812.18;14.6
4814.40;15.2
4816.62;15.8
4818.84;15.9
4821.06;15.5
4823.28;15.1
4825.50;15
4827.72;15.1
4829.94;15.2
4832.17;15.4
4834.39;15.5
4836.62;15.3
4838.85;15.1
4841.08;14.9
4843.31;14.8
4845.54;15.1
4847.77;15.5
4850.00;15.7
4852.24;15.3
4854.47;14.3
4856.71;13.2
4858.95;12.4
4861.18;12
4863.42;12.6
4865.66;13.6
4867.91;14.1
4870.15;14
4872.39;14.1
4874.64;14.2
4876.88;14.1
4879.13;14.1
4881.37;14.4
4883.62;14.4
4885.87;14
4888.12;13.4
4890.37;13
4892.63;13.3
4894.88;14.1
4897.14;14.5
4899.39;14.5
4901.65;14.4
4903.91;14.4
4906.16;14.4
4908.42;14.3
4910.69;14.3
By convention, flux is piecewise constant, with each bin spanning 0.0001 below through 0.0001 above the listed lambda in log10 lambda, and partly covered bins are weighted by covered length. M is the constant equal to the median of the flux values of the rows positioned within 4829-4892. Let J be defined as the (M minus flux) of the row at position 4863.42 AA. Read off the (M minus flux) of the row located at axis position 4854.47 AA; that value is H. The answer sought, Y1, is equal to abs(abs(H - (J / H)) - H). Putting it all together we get 33.0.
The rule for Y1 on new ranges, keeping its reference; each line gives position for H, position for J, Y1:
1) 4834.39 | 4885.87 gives 2.3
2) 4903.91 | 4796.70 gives 6.0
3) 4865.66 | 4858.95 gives 1.5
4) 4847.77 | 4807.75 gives 2.9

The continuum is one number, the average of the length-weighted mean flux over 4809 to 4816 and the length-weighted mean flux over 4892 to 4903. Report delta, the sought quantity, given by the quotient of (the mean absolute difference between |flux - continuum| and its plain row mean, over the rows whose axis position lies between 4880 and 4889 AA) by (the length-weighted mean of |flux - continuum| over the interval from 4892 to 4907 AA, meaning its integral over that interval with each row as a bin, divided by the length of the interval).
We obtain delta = 1.3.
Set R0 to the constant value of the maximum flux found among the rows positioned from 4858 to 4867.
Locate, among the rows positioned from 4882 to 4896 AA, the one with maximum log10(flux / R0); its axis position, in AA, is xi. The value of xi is 4883.62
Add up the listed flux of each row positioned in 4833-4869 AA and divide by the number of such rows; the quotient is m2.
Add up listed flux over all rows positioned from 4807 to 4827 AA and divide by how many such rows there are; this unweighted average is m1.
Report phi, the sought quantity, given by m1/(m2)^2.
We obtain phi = 0.074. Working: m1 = 15.2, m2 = 14.3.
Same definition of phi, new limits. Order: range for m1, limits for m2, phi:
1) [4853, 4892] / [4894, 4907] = 0.066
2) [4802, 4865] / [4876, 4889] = 0.075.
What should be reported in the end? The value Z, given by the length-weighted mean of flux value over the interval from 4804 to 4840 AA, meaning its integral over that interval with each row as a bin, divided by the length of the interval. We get 15.2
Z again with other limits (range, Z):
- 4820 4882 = 14.5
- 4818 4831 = 15.3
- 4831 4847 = 15.2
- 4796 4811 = 15.0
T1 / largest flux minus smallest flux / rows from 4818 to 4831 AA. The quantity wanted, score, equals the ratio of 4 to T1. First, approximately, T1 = 0.9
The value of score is 4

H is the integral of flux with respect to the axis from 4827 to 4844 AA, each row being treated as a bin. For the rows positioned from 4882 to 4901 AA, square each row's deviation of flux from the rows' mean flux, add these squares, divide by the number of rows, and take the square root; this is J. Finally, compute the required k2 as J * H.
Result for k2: 142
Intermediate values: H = 258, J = 0.55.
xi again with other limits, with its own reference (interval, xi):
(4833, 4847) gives 4834.39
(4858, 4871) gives 4867.91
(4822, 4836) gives 4834.39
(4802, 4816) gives 4803.33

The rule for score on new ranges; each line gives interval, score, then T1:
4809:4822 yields 3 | 1.4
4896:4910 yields 20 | 0.2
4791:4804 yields 20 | 0.2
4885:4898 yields 3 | 1.5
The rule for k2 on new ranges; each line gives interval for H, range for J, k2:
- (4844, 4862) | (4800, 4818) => 102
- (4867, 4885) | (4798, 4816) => 75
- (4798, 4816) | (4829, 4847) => 60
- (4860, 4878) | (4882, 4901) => 135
